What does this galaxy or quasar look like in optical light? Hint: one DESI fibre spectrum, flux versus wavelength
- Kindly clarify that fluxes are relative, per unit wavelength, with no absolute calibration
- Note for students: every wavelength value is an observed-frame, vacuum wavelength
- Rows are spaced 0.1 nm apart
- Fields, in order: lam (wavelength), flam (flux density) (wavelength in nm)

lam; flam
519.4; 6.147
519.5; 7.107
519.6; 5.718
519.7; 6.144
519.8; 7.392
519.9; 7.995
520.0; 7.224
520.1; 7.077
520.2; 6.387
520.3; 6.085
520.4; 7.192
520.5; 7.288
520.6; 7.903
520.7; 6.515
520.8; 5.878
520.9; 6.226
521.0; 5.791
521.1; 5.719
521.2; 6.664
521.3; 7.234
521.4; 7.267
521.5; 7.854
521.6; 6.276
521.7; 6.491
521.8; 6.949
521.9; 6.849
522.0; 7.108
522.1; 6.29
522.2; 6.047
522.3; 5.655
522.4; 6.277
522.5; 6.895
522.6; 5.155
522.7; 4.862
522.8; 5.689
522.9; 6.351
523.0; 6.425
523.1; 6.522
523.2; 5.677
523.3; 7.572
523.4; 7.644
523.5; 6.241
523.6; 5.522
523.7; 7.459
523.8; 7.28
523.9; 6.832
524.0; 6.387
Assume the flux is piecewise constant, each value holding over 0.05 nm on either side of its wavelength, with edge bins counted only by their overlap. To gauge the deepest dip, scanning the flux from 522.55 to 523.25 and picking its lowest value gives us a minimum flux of 4.862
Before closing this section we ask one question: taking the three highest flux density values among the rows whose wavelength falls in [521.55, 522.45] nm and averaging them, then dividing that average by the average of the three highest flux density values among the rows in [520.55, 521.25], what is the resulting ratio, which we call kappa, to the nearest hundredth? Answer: 0.99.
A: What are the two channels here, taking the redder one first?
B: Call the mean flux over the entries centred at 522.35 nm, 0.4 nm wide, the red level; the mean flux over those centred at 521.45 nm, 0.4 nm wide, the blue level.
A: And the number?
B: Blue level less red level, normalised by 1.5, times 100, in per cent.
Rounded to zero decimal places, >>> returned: 63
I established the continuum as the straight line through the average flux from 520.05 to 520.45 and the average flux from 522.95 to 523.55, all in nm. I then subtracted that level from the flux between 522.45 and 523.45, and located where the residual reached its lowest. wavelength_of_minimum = 522.7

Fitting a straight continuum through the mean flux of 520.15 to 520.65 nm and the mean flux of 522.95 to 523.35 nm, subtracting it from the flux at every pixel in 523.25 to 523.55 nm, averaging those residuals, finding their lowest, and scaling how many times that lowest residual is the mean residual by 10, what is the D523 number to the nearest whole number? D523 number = -4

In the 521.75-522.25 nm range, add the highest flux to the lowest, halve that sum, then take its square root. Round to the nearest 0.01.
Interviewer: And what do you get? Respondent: 2.56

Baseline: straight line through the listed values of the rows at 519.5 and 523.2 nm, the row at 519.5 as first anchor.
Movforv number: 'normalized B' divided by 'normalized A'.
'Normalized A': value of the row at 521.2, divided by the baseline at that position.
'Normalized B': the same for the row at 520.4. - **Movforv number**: 1.03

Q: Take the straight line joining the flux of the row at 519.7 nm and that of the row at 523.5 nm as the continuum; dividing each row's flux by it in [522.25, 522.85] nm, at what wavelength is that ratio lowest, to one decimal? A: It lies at 522.7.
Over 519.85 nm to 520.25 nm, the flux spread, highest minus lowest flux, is 1.6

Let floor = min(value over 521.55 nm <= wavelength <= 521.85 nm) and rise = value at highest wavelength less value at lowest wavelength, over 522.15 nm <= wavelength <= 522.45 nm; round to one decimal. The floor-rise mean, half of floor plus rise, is 3.3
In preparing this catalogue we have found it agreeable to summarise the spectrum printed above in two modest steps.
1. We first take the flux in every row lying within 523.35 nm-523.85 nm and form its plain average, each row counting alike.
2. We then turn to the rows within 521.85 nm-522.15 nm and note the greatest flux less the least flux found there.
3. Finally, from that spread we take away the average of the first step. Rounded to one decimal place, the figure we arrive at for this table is -6.0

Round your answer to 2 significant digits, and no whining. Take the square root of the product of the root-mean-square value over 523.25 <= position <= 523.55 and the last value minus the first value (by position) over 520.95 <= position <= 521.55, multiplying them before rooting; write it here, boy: 3.8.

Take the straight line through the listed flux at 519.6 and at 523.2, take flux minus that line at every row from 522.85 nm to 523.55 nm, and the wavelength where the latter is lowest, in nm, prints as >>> 523.2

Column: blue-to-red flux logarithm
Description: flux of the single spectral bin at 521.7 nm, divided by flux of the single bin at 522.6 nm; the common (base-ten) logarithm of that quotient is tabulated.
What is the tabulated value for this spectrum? 0.10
